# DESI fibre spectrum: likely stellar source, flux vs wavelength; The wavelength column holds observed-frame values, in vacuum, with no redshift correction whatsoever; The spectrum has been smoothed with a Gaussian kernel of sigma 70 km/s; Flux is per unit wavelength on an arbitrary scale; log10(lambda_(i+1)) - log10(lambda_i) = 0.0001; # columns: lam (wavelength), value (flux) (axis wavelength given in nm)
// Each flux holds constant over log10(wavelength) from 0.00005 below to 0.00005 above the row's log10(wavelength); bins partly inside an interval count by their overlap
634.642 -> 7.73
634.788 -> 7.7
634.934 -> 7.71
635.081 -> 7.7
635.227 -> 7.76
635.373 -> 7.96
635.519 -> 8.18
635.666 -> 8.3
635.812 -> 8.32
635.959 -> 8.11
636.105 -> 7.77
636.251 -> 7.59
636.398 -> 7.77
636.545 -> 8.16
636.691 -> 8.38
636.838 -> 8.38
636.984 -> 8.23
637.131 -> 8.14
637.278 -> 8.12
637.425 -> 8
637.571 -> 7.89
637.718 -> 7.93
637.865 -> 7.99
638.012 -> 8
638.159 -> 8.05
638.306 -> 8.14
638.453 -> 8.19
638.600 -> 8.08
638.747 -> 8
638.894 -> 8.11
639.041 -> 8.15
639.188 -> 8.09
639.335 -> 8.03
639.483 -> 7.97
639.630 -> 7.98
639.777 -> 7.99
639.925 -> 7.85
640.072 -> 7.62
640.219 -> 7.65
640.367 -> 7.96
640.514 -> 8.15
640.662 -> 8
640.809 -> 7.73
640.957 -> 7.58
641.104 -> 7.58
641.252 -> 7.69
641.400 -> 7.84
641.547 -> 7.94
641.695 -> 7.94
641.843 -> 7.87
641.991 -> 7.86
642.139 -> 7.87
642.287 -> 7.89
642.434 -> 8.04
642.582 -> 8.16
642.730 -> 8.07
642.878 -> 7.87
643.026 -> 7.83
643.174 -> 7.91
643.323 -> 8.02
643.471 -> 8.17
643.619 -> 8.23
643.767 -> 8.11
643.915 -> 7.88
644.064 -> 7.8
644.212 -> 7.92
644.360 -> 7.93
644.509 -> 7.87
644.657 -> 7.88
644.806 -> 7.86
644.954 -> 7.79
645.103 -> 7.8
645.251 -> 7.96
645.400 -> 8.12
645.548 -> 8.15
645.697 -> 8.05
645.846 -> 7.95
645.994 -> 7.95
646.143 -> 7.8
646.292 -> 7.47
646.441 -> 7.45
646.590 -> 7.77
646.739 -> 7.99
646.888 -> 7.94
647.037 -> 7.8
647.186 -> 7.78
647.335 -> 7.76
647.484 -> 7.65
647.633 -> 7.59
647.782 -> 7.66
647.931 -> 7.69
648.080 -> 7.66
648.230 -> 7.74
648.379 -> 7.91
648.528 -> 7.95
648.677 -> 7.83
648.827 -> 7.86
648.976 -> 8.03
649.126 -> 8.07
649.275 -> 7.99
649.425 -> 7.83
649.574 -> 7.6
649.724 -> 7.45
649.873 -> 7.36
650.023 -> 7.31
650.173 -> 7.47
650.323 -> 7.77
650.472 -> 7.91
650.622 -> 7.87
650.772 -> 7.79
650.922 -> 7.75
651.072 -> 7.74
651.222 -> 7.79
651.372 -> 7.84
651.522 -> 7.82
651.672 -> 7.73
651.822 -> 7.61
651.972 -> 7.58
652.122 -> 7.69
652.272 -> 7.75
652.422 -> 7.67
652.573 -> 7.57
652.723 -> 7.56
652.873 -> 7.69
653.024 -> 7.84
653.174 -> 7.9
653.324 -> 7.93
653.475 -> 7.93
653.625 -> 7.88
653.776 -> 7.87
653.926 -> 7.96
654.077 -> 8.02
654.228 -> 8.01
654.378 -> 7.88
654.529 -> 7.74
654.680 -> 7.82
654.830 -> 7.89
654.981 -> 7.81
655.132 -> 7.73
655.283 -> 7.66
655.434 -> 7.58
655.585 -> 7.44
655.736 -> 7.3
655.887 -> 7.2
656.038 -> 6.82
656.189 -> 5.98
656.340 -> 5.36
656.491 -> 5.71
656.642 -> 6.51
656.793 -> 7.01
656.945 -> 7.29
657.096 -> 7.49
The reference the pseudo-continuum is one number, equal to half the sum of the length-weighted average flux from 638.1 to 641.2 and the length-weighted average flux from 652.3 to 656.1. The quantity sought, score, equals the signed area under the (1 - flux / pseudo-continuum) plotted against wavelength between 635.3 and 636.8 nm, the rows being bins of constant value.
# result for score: -0.045 nm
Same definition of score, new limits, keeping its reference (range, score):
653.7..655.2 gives -0.009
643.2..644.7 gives -0.029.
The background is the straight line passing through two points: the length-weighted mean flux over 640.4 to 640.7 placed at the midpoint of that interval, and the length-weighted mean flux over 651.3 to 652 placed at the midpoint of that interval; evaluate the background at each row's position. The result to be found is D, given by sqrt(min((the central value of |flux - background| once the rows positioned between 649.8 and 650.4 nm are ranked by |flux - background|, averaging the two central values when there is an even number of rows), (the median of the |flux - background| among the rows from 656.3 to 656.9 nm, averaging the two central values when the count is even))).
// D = 0.60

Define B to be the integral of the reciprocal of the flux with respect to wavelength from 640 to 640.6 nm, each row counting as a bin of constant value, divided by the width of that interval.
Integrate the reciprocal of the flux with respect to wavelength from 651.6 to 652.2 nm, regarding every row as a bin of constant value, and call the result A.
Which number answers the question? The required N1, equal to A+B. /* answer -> 0.206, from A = 0.0785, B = 0.127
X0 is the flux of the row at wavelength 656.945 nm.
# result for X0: 7.29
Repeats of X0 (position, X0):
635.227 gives 7.76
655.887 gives 7.2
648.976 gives 8.03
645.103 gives 7.8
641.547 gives 7.94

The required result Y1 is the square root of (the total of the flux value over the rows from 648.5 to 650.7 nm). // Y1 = 10.8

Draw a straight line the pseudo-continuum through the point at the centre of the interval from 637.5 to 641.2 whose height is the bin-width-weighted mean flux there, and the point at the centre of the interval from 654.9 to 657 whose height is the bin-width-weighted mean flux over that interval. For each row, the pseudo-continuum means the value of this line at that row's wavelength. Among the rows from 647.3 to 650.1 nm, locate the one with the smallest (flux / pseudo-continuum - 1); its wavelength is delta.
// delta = 650.023 nm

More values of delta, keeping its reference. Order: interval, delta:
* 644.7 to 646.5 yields 646.441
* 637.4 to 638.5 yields 637.571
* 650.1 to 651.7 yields 650.173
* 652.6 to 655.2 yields 652.723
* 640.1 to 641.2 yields 640.957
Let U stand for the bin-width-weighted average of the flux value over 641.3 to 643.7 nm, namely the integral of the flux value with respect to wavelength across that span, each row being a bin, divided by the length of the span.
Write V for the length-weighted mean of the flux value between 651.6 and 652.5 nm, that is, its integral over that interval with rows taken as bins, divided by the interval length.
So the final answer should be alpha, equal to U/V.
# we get 1.04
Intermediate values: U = 7.97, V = 7.67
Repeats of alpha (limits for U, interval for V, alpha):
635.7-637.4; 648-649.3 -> 1.03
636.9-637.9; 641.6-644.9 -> 1.01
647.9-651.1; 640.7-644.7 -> 0.98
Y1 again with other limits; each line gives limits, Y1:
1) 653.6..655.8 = 10.8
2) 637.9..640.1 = 11.0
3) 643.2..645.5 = 10.9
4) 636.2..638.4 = 11.0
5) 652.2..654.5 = 10.8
